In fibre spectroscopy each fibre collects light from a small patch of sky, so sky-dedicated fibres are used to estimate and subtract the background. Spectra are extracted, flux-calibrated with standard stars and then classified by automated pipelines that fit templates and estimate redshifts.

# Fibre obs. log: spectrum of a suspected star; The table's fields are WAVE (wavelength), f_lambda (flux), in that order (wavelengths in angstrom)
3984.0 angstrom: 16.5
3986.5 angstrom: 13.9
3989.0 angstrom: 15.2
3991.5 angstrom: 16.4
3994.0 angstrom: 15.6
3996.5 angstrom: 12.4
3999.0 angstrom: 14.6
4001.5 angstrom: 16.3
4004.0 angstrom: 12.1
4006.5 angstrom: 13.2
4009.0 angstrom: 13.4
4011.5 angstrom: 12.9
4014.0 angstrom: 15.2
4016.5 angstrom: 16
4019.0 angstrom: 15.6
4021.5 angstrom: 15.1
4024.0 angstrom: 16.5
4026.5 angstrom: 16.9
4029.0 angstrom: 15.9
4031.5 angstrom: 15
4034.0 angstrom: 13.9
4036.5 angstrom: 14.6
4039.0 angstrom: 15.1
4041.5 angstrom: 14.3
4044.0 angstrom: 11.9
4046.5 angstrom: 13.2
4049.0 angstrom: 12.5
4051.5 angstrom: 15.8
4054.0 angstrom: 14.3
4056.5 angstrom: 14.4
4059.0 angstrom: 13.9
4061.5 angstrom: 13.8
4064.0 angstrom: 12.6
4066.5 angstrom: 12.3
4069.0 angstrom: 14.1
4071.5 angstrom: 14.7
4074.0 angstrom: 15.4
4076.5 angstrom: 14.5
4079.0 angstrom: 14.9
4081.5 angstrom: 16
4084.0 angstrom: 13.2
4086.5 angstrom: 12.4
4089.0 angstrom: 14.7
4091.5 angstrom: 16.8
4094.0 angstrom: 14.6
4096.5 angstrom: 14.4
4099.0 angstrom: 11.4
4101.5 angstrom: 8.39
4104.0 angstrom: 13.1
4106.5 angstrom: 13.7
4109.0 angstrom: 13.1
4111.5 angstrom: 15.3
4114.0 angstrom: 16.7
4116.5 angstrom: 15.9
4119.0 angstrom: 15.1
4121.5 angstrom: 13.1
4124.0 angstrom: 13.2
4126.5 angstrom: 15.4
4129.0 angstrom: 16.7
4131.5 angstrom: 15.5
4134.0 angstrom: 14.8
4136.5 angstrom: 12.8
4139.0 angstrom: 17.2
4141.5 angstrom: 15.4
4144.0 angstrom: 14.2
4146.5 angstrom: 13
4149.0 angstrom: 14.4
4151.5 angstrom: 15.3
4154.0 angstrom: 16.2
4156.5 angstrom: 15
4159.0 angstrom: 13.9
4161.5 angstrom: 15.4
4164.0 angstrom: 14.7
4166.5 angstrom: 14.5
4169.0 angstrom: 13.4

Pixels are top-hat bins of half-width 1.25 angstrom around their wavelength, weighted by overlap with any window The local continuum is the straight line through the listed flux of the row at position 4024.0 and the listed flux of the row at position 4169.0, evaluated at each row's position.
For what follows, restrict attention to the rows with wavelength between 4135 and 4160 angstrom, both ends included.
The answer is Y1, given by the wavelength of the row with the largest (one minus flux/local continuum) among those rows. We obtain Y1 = 4136.5 angstrom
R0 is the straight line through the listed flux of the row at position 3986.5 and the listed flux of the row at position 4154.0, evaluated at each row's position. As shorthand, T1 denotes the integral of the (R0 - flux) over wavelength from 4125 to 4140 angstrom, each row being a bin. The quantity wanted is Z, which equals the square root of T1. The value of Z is 2.9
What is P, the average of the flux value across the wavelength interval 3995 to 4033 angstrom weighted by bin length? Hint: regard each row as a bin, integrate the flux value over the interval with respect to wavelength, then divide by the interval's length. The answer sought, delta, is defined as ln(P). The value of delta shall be 2.69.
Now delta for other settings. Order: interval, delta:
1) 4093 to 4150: 2.66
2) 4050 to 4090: 2.65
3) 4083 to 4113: 2.60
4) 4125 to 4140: 2.73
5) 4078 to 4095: 2.68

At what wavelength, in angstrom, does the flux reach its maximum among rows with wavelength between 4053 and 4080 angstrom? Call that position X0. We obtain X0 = 4074.0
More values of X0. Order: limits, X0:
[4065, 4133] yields 4091.5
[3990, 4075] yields 4026.5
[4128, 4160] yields 4139.0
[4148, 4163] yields 4154.0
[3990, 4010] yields 3991.5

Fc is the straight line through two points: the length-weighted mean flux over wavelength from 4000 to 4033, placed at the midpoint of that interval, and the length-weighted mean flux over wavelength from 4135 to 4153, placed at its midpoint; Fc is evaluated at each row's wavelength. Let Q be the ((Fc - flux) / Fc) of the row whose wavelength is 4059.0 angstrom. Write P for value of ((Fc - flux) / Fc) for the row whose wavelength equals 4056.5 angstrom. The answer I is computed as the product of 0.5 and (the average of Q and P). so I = 0.02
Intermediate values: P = 0.03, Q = 0.062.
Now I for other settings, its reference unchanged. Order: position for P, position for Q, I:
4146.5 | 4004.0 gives 0.08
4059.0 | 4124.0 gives 0.04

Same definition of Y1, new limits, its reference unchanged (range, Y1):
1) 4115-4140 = 4136.5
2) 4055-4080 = 4066.5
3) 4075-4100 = 4099.0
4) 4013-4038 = 4034.0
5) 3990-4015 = 4004.0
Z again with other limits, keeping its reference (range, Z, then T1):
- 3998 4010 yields 1.6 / 3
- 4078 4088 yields 3.3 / 11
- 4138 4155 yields 4.2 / 18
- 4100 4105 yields 4.9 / 24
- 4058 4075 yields 4.5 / 20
